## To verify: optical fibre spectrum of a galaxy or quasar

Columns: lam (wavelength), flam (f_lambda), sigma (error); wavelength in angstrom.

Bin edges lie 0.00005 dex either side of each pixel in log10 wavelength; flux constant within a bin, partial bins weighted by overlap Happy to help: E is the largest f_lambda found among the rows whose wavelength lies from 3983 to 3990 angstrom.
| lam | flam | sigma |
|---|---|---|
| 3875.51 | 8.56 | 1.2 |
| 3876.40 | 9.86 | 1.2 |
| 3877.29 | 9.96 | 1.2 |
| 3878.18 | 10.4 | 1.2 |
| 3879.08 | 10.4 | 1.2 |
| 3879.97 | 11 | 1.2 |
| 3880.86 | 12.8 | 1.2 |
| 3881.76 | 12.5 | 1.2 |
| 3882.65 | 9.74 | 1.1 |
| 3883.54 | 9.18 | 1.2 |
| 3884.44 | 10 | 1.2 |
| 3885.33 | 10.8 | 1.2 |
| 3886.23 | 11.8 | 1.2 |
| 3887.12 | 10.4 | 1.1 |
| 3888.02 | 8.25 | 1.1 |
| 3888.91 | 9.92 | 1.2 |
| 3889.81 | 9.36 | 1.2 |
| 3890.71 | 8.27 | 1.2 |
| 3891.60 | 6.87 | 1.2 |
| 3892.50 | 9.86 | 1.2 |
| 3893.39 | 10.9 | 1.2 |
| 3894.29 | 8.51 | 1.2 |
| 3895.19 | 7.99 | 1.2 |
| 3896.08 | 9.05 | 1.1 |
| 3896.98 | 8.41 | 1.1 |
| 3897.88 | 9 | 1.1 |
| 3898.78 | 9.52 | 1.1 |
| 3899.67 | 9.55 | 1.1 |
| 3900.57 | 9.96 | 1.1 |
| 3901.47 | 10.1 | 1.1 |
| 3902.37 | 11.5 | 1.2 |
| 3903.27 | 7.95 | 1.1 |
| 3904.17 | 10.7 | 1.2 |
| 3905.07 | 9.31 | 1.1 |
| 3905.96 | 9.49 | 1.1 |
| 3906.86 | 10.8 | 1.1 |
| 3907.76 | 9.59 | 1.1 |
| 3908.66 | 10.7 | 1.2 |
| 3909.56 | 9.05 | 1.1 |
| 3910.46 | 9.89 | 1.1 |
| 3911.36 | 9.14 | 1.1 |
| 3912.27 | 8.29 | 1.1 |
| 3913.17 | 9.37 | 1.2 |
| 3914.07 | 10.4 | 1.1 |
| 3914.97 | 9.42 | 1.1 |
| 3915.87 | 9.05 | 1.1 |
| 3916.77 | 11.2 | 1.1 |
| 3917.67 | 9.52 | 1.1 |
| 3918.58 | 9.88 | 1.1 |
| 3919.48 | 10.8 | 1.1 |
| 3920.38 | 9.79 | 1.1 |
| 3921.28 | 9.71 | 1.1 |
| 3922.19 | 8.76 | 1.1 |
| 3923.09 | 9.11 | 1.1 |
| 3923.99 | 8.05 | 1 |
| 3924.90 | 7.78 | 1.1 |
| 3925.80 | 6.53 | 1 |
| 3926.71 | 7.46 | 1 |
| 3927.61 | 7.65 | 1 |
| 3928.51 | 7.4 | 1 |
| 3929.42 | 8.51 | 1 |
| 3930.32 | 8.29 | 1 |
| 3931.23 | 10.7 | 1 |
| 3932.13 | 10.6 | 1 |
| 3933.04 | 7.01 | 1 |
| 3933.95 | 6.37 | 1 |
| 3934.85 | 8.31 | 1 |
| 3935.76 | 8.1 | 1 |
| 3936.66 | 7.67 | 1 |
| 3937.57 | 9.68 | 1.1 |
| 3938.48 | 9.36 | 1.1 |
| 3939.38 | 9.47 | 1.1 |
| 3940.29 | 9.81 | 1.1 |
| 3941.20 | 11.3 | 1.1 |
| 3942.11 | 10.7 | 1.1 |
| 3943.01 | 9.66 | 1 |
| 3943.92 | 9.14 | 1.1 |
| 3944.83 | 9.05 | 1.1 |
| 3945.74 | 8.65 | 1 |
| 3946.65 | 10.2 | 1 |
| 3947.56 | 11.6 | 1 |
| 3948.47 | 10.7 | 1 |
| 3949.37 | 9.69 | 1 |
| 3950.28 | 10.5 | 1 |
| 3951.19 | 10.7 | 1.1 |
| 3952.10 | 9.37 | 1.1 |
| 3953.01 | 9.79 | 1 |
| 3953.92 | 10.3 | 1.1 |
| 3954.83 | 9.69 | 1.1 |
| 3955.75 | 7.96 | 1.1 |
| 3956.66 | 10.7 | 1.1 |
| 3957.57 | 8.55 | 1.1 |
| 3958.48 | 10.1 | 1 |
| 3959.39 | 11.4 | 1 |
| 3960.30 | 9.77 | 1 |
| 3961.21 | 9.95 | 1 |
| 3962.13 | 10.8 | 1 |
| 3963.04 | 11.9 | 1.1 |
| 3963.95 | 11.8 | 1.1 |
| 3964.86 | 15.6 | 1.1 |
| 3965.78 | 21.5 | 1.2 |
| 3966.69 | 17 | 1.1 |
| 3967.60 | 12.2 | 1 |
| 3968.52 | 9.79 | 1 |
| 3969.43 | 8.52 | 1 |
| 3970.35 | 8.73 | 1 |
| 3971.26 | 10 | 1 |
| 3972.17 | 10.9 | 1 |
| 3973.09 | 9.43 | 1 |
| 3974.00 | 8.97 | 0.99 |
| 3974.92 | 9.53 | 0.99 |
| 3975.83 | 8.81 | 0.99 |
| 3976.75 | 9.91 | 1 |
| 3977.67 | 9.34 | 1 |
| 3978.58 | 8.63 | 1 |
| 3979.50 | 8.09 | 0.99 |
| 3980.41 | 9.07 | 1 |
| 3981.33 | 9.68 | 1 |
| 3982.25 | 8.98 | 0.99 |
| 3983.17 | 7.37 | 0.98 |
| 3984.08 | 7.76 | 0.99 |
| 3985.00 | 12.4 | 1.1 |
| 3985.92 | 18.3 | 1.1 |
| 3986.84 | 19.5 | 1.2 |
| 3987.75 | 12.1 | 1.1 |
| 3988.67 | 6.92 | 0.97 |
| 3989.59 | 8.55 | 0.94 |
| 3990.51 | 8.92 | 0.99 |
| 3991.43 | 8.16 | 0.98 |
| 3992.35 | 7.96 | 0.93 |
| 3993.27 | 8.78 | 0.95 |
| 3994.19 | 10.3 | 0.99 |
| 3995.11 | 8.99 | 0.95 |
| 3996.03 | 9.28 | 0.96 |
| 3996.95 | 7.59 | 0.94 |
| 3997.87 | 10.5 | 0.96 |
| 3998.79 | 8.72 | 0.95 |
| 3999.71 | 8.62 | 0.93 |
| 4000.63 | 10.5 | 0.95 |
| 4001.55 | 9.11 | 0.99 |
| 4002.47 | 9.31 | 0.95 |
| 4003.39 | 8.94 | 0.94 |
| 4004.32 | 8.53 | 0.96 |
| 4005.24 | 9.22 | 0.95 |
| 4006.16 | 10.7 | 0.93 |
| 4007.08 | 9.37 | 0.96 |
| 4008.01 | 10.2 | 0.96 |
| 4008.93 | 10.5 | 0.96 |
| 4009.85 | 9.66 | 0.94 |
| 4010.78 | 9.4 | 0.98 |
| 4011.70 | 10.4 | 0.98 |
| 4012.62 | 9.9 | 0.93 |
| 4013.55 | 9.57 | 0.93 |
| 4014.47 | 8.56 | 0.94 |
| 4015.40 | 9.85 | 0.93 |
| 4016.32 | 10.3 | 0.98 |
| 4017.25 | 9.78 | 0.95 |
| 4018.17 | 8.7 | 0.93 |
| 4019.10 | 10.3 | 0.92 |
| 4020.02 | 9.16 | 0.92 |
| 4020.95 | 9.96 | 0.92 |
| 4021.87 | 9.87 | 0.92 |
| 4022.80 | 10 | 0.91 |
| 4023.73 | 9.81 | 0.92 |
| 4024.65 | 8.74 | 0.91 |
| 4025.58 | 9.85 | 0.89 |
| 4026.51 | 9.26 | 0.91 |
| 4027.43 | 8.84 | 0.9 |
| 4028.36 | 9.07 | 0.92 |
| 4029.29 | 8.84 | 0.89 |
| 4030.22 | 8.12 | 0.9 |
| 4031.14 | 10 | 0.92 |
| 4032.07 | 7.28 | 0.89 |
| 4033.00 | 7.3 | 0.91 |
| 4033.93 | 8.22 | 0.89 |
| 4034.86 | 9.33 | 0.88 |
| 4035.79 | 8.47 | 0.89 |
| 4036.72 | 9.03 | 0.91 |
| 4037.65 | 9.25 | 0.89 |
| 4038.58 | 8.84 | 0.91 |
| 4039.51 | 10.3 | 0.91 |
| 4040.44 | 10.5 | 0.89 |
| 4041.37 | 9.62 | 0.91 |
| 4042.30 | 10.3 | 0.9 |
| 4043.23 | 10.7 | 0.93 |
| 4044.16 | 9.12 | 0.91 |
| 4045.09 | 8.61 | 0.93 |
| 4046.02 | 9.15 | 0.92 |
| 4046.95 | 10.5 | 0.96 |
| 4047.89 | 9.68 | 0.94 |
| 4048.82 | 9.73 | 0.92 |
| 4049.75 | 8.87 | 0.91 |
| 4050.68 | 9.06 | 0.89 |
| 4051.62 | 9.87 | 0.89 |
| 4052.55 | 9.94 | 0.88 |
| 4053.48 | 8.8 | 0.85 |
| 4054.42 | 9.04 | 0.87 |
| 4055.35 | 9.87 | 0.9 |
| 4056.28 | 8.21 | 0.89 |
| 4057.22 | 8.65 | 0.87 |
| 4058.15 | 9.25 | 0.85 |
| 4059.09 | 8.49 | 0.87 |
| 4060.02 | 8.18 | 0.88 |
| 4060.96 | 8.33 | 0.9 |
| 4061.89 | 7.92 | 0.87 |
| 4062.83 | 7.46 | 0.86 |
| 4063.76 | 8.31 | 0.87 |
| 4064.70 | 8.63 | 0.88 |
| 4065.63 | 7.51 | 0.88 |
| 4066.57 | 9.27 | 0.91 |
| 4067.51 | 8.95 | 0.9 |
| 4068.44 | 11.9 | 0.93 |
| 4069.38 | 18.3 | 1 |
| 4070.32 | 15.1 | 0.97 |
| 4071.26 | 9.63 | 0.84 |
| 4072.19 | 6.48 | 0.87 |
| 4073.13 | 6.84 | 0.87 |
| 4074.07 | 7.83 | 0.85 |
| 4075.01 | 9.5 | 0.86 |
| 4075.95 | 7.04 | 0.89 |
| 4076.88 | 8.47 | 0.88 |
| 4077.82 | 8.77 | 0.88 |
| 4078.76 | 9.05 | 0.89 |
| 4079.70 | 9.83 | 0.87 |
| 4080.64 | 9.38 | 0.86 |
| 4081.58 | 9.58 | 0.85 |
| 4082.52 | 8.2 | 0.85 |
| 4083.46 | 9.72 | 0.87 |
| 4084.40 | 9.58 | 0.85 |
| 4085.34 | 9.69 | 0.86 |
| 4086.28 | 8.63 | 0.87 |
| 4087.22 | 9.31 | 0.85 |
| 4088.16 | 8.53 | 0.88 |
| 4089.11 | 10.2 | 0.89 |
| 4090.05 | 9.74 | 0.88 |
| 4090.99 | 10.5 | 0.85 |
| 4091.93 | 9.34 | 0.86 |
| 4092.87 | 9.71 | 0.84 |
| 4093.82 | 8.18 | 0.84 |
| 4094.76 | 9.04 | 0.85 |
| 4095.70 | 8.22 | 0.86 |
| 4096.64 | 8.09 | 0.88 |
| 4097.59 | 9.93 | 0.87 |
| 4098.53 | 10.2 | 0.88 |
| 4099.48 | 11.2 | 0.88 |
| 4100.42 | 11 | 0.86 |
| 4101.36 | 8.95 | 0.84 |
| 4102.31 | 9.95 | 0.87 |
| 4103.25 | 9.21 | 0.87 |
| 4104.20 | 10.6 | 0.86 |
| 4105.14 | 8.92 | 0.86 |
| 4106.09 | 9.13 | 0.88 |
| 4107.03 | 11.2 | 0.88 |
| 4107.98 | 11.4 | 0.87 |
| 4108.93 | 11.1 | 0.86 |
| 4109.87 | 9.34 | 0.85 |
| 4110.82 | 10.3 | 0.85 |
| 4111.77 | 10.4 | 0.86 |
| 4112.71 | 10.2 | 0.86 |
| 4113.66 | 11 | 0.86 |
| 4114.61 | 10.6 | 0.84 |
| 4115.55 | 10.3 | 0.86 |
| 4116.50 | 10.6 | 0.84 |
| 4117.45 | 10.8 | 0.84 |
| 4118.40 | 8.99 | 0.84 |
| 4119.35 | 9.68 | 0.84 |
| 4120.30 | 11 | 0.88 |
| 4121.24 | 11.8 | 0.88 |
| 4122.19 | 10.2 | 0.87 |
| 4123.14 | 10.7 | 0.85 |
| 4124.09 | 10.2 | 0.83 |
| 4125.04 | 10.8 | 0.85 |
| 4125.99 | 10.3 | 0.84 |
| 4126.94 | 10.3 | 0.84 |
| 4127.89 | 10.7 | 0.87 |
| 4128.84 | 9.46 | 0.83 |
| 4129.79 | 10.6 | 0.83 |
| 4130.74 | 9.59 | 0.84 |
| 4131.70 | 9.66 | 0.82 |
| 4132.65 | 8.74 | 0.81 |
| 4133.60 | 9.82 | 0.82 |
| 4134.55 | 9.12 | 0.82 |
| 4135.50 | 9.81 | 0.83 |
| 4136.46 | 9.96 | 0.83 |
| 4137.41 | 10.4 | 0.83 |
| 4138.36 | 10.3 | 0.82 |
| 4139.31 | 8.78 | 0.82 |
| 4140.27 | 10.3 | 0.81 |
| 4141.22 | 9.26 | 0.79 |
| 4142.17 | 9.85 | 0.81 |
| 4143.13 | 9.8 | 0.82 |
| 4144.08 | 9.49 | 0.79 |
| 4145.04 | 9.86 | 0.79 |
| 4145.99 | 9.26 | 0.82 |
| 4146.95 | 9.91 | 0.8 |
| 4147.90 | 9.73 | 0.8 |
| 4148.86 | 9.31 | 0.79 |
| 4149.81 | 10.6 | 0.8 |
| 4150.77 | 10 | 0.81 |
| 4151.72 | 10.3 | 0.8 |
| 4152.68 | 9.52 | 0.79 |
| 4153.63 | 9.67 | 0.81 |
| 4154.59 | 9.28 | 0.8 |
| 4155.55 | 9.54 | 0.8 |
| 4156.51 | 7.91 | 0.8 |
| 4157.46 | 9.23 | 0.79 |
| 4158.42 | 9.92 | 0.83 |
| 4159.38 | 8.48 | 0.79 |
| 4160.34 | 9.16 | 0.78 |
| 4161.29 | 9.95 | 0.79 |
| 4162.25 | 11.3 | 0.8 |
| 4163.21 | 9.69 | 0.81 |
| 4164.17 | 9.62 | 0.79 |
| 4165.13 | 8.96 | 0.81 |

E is 19.5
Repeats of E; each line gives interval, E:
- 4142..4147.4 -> 9.91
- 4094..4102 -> 11.2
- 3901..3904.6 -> 11.5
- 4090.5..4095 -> 10.5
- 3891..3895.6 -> 10.9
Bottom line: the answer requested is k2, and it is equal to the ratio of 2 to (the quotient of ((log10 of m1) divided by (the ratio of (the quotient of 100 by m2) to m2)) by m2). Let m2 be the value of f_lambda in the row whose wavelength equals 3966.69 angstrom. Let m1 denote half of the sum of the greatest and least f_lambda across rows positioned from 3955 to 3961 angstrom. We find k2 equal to 11.9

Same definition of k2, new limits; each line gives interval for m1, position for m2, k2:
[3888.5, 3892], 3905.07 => 23.2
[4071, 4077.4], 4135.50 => 22.5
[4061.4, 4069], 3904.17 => 19.0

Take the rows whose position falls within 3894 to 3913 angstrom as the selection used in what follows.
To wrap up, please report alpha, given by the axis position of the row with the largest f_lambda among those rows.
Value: 3902.37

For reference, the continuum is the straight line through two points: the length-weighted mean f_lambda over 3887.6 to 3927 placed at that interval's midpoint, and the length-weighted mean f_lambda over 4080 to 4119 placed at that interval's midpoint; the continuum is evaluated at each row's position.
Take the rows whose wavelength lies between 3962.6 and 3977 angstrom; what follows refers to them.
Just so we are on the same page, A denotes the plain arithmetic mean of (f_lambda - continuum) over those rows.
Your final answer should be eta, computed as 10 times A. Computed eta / 21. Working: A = 2.1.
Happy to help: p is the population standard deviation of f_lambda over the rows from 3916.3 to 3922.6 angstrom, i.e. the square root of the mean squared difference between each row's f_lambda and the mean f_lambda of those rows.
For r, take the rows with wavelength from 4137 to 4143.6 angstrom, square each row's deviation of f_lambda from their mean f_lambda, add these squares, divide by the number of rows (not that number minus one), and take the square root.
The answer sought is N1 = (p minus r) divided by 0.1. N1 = 1.9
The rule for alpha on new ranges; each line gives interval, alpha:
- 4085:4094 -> 4090.99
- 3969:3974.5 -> 3972.17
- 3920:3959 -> 3947.56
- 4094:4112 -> 4107.98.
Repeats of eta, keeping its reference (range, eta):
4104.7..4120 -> 4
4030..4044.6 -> -5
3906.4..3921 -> 5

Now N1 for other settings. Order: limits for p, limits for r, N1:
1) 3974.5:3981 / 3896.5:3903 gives -3.4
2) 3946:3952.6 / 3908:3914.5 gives -0.9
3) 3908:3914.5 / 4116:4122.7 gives -0.8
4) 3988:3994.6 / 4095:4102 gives -2.1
